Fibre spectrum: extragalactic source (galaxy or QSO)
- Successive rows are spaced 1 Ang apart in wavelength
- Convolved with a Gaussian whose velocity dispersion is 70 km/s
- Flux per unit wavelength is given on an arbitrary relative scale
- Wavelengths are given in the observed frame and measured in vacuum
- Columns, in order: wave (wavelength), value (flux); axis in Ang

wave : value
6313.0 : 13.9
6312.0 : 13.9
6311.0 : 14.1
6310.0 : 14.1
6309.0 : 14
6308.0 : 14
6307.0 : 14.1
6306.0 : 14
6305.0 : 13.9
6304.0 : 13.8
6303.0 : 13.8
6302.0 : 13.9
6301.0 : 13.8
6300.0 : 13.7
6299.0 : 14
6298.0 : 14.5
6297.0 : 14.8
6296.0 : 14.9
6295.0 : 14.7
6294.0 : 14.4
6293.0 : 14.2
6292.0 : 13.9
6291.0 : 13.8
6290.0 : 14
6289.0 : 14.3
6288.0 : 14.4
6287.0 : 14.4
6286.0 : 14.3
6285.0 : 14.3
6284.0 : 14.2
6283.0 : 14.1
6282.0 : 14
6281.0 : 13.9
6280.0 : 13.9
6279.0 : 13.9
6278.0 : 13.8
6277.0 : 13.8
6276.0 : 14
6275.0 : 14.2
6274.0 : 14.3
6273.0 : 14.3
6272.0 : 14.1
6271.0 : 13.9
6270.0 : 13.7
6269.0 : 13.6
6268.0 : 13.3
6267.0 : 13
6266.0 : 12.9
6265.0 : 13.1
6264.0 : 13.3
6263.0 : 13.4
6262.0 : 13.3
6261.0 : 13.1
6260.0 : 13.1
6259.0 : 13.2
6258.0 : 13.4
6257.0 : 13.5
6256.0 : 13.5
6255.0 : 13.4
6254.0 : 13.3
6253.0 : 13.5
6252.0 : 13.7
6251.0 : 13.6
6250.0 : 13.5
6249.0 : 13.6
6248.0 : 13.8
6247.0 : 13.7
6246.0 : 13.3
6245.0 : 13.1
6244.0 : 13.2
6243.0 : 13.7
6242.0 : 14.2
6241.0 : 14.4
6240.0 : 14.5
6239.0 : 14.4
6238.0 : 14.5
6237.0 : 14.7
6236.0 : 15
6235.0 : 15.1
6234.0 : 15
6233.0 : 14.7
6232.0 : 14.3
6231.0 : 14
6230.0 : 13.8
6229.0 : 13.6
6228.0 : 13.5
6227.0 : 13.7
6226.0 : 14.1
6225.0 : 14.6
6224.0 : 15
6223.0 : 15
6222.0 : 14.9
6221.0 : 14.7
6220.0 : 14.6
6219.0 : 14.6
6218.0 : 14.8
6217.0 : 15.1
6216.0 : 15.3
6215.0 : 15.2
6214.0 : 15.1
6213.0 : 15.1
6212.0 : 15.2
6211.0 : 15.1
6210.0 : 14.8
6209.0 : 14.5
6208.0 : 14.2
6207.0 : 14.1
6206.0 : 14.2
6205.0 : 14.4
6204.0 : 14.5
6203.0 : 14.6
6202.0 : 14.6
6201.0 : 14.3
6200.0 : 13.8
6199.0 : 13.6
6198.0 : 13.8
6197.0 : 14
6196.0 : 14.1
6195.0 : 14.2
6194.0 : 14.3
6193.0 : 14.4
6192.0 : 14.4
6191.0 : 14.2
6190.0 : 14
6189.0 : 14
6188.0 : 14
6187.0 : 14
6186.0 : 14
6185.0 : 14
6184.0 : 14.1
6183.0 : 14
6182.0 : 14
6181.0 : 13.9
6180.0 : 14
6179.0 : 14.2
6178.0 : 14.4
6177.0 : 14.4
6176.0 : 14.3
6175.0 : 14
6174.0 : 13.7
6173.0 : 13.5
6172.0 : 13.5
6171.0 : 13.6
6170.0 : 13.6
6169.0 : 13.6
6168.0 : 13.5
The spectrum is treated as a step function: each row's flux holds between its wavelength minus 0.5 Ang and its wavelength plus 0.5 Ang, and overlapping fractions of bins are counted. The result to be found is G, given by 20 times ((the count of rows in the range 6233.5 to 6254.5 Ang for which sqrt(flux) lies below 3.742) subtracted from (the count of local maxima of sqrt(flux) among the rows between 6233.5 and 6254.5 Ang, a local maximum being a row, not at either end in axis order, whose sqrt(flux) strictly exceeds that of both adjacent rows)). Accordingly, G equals -160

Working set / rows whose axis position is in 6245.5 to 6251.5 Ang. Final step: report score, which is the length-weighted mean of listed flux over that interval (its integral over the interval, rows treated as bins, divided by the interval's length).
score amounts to 13.6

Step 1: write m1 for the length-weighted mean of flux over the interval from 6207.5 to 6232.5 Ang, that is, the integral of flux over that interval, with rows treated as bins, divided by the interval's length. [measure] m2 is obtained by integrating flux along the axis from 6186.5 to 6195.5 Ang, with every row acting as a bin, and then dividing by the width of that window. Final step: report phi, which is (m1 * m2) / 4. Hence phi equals 51.7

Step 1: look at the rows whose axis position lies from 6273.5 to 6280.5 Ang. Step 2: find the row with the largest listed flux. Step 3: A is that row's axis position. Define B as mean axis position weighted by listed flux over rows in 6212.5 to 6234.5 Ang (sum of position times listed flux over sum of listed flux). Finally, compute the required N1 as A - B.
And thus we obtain 50.6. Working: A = 6274.0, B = 6223.4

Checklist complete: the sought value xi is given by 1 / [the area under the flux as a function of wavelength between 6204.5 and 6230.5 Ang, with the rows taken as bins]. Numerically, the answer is 0.0026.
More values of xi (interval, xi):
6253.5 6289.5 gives 0.0020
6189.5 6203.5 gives 0.0050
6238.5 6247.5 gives 0.0080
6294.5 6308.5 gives 0.0051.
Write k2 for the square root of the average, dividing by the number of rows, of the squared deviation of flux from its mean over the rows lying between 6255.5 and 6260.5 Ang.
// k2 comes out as 0.16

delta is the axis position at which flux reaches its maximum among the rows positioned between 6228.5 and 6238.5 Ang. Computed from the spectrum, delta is 6235.0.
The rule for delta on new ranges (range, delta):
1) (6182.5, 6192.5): 6192.0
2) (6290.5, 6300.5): 6296.0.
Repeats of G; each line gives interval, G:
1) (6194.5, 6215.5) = -60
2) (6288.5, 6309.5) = -200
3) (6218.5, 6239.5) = -80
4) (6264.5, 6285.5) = -280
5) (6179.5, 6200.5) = -260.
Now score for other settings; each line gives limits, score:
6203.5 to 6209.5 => 14.3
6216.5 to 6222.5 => 14.8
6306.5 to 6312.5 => 14.0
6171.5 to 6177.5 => 13.9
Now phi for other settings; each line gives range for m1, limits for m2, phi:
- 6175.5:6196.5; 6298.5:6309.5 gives 49.2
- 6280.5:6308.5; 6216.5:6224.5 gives 52.5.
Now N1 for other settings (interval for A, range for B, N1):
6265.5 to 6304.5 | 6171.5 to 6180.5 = 120.0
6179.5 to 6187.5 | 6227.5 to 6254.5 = -56.8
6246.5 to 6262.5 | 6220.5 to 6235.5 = 20.0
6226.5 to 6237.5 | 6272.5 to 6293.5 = -48.0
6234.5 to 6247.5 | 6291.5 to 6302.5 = -62.0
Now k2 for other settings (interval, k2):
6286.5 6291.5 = 0.24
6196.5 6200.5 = 0.14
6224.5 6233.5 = 0.41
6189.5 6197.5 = 0.15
